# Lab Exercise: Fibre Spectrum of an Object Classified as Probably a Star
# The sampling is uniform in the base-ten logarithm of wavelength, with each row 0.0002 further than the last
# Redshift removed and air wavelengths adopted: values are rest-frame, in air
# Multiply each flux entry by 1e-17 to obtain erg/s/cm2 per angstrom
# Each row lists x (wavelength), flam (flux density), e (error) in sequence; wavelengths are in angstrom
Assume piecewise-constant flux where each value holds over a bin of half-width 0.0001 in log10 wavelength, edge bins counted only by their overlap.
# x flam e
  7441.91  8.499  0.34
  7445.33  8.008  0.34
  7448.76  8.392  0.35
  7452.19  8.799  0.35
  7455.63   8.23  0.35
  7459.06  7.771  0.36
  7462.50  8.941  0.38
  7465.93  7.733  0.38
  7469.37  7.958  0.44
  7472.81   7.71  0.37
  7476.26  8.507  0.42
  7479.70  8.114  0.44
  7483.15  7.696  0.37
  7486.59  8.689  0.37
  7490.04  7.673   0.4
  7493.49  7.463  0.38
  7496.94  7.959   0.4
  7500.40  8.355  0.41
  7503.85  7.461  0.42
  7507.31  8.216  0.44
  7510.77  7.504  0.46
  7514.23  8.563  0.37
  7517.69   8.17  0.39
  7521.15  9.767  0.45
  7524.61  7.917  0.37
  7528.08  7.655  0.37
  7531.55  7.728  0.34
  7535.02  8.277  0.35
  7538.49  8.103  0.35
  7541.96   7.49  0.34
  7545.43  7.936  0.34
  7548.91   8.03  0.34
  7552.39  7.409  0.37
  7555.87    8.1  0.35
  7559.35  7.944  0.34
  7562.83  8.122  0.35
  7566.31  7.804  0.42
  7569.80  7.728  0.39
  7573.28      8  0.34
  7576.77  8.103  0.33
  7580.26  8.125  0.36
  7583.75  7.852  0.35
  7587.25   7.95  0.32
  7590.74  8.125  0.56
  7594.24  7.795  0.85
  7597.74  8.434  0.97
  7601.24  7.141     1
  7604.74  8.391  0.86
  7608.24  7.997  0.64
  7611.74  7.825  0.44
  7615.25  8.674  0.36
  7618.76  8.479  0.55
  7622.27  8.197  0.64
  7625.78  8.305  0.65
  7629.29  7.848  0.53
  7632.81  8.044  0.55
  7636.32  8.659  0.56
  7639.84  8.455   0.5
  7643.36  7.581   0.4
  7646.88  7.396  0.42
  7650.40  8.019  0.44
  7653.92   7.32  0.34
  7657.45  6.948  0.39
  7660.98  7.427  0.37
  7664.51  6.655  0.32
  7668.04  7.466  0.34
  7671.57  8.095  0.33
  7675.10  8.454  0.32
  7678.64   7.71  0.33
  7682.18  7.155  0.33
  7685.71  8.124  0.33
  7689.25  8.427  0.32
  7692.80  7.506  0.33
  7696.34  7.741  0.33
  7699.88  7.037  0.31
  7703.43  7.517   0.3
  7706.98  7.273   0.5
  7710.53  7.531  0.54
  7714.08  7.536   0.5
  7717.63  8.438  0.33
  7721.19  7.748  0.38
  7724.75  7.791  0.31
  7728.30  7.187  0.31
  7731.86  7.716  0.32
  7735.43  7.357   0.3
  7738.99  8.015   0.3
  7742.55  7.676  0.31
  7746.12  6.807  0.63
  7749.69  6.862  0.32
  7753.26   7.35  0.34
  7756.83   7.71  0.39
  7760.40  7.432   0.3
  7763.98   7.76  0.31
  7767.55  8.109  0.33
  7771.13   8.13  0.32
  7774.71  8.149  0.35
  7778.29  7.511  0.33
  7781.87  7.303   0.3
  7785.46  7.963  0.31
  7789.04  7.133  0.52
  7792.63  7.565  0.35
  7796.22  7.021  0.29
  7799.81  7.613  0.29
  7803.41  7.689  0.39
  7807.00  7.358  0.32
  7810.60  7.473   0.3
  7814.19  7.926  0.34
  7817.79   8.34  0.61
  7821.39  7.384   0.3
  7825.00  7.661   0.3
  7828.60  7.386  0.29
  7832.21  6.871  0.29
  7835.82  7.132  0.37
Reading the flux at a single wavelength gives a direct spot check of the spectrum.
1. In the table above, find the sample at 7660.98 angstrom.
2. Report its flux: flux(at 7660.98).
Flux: 7.427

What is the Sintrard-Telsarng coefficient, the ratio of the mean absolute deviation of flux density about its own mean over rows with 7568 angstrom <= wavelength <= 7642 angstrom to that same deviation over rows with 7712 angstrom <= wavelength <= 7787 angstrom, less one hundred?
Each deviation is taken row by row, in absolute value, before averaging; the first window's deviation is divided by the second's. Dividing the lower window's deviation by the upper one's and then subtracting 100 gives -99.2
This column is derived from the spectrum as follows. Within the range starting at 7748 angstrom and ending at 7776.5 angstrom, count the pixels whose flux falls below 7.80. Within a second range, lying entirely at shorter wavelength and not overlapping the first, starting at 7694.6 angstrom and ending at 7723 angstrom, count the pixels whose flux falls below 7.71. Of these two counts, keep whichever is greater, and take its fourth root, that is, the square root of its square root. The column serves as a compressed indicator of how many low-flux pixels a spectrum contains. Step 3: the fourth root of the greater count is 1.50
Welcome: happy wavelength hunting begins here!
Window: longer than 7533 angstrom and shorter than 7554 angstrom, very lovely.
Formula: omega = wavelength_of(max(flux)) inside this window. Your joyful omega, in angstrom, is 7535.02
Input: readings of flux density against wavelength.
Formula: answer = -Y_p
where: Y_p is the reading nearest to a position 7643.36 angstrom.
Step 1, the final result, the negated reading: -7.6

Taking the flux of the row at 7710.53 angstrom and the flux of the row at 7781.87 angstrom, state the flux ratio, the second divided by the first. 0.97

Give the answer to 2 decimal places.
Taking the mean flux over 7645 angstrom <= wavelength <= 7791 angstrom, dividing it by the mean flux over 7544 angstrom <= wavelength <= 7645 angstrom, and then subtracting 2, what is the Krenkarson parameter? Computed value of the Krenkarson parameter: -1.05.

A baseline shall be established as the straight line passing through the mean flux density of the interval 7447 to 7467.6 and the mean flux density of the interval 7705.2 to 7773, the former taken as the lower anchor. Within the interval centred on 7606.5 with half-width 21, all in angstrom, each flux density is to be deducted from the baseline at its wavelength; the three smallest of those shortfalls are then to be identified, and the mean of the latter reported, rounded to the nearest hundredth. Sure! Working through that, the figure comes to -0.60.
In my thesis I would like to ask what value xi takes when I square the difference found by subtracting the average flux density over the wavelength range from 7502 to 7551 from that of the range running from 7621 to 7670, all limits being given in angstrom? 0.10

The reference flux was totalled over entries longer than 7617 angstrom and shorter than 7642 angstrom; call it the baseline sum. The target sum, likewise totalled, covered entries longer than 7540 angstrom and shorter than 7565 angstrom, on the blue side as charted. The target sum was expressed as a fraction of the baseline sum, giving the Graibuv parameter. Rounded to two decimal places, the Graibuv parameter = 0.95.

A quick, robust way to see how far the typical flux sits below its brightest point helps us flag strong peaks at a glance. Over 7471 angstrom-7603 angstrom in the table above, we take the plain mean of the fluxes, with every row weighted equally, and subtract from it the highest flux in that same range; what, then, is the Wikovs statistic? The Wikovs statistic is -1.78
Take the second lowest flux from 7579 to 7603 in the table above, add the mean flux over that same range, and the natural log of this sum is 2.75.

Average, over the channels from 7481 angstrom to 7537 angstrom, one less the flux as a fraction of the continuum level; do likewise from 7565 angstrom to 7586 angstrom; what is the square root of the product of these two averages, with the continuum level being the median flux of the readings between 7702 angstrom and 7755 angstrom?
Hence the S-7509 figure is 0.062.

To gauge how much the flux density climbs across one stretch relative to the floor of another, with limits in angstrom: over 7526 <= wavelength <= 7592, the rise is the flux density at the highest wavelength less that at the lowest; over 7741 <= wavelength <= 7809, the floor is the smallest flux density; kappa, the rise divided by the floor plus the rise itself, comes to 0.54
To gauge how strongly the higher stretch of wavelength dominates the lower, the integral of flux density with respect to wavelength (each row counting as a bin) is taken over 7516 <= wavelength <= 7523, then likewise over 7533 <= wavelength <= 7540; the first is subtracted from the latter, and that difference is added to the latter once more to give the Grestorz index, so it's 52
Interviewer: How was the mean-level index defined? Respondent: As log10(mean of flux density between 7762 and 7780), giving 0.899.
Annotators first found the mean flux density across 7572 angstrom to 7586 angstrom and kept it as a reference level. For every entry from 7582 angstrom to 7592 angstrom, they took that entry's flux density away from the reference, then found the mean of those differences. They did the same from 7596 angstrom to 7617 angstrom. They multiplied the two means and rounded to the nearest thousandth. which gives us -0.003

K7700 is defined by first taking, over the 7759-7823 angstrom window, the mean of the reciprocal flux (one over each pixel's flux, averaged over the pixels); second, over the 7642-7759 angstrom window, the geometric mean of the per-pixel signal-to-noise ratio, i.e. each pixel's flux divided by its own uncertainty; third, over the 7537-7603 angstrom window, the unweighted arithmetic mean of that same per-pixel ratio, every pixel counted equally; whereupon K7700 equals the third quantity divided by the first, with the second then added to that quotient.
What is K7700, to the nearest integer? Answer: 173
